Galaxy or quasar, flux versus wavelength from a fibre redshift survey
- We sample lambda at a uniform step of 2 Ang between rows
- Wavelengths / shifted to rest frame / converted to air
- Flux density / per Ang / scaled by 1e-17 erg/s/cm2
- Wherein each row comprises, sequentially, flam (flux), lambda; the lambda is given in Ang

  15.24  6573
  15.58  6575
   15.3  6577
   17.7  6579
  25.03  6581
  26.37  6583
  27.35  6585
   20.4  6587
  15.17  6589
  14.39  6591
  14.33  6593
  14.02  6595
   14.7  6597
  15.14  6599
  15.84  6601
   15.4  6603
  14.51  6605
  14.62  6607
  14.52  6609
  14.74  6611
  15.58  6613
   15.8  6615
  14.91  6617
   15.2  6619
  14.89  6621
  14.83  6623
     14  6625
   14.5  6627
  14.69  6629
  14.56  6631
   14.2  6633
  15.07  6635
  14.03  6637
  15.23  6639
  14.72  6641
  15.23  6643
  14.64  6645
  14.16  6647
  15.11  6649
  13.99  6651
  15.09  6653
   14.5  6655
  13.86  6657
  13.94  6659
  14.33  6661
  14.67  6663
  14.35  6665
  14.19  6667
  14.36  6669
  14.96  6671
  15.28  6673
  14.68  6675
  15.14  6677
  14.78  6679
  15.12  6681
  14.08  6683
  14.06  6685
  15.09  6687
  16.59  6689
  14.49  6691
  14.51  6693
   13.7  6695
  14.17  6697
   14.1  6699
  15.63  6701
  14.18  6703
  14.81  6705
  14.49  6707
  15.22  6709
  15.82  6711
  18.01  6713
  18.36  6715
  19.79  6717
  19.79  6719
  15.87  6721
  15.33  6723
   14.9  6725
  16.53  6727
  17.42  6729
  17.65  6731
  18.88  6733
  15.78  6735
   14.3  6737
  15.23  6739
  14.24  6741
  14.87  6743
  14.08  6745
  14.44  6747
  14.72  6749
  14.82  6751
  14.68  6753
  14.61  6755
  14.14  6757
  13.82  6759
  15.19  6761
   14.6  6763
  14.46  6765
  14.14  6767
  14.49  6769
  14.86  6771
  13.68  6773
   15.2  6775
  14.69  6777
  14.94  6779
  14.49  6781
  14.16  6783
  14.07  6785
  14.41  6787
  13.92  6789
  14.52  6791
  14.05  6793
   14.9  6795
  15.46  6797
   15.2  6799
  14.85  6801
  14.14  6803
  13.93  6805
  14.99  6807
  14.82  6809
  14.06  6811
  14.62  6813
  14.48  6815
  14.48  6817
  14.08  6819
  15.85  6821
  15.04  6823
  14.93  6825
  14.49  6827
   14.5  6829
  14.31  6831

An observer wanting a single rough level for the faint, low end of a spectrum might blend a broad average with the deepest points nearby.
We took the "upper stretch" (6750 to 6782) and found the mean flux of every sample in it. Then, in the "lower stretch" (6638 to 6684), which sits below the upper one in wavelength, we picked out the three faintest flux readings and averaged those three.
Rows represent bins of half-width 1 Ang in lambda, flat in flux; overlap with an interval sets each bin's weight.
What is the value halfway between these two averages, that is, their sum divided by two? 14.2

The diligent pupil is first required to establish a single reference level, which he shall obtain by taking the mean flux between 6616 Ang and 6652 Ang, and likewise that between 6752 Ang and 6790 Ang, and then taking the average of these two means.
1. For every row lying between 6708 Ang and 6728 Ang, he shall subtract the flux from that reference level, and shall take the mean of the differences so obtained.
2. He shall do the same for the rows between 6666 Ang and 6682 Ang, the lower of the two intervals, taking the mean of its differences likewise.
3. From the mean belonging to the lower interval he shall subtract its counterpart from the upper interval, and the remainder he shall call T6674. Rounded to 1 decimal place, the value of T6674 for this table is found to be 2.1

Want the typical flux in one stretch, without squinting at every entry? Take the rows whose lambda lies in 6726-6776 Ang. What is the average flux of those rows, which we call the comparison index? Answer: 15.1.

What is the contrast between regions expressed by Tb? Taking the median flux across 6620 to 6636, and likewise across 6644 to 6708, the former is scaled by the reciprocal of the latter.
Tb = 1.01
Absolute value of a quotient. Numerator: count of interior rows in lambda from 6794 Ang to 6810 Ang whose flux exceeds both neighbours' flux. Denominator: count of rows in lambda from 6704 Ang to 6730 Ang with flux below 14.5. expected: 2.00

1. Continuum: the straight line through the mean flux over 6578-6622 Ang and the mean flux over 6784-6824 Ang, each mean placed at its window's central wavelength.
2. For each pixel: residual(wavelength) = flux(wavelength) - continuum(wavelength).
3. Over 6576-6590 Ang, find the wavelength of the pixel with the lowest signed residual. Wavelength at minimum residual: 6577 Ang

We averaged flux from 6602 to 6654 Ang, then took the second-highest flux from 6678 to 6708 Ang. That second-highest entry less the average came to 0.9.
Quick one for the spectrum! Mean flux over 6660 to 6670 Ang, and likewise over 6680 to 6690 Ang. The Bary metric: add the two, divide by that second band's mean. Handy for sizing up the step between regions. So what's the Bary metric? 1.96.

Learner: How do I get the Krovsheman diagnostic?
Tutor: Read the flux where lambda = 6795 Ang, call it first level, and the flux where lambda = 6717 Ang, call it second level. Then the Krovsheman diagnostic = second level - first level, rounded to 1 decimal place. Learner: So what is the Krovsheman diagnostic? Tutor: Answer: 4.9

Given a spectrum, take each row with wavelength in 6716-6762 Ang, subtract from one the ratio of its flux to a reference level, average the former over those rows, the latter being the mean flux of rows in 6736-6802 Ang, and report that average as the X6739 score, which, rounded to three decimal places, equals -0.079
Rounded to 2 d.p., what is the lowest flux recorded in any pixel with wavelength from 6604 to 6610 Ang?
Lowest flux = 14.51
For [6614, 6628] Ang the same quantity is 14.00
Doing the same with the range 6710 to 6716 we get 15.82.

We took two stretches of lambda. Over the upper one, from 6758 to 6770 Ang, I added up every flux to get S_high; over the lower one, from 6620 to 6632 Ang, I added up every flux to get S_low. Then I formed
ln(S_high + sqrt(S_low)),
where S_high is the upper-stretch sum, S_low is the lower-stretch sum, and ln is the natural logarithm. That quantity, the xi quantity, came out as 4.56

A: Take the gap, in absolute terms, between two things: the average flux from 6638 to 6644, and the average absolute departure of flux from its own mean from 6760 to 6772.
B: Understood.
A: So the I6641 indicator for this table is 14.8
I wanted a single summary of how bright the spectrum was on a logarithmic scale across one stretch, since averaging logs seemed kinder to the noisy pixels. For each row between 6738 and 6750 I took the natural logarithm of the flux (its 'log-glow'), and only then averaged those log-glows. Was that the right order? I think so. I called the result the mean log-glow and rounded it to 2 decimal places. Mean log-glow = 2.68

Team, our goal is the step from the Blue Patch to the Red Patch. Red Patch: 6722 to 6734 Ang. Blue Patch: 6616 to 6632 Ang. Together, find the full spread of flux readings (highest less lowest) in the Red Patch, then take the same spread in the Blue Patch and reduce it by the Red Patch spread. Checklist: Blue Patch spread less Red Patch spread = -3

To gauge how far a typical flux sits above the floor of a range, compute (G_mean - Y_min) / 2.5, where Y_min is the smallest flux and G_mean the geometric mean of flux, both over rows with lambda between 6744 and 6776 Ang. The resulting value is 0.32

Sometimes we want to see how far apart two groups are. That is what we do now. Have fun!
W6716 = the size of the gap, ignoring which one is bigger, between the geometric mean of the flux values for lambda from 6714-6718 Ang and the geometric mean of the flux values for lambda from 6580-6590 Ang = 3.3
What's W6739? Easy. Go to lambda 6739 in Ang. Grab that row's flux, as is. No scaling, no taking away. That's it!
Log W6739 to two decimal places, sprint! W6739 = 15.23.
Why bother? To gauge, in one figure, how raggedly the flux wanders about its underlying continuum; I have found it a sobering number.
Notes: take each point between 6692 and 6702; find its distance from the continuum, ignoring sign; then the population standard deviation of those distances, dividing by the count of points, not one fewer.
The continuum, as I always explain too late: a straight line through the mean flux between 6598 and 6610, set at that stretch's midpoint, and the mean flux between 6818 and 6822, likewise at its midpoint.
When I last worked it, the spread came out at 0.27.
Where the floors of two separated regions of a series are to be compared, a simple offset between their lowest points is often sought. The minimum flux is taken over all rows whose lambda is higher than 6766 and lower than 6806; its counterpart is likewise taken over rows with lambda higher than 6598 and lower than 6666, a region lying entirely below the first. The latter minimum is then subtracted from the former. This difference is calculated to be -0.18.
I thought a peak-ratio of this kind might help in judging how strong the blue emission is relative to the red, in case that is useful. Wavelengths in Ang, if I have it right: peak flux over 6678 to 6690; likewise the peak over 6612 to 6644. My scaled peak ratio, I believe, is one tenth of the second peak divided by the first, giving 0.095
